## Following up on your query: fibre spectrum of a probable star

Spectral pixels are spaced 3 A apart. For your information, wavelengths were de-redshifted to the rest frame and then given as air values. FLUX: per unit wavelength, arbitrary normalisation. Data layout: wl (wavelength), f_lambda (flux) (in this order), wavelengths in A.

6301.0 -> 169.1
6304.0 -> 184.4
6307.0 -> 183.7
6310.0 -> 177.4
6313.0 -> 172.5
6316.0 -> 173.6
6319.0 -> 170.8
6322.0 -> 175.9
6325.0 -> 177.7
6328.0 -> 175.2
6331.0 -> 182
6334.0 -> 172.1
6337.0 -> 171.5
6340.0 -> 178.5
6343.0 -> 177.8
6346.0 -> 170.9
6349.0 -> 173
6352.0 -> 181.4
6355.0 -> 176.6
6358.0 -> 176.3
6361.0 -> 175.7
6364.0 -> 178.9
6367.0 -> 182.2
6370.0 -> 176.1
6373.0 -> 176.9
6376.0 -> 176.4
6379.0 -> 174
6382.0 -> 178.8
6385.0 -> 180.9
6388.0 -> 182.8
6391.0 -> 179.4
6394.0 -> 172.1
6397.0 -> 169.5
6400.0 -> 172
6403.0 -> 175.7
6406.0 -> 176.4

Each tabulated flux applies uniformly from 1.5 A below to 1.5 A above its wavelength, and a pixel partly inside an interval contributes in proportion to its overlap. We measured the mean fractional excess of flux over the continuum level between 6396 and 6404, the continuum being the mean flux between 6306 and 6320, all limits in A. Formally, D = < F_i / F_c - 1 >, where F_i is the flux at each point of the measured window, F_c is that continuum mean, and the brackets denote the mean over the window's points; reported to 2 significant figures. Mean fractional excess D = -0.018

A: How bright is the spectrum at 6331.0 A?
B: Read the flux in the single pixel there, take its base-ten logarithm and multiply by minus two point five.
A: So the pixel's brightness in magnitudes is -5.65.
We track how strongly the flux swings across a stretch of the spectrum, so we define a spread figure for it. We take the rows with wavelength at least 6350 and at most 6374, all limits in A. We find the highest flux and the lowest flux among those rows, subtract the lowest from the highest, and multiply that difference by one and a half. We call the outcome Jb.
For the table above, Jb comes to 10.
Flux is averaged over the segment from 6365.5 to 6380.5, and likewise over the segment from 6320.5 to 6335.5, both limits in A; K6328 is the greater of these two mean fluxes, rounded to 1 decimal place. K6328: 177.1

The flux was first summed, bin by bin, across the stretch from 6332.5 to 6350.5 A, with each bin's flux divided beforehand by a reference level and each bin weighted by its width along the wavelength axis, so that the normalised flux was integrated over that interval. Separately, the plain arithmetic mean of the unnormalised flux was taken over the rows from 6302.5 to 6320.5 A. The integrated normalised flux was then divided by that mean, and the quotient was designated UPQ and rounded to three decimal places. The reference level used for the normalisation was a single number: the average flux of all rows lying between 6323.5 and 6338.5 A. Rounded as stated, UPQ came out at 0.101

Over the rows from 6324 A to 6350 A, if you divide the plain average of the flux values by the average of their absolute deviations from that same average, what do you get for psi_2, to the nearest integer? 55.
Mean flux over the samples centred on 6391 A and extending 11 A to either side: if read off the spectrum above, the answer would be 176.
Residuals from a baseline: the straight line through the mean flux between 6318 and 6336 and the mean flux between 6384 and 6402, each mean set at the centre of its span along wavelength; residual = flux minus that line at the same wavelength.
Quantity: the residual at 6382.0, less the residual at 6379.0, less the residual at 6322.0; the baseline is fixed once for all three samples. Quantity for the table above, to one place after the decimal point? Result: 4.5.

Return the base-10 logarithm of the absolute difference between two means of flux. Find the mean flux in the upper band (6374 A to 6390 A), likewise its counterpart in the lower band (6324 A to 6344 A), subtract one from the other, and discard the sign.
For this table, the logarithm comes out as 0.3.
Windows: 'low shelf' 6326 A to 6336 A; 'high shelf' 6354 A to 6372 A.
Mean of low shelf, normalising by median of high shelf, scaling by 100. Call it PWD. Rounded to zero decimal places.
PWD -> 100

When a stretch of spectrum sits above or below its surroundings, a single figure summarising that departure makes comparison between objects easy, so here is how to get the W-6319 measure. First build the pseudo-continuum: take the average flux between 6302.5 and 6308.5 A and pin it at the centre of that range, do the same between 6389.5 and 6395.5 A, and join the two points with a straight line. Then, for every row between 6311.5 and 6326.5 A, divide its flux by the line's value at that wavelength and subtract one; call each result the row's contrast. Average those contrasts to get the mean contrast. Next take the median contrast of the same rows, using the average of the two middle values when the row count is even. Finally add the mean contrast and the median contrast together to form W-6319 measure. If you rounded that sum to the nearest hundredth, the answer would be -0.10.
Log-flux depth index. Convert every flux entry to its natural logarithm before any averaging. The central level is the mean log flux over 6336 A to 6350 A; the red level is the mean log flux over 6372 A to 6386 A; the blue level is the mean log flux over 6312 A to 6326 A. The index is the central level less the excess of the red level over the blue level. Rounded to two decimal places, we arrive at 5.14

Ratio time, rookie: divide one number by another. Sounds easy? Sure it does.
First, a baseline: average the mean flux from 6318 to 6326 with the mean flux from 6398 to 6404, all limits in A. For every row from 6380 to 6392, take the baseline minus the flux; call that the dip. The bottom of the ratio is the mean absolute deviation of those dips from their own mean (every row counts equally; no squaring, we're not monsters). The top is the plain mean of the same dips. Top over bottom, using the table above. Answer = -4.5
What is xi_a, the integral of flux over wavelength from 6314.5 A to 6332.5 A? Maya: 3166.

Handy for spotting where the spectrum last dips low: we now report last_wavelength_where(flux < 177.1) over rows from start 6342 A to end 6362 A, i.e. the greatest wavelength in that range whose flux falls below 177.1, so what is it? 6361.0 A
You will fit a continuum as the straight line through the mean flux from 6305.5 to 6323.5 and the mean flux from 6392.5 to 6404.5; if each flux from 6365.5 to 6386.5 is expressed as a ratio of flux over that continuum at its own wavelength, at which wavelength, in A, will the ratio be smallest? 6379.0 A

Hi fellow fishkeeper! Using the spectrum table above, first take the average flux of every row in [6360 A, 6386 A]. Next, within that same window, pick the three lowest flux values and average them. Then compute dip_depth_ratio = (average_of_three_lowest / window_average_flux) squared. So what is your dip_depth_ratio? 0.972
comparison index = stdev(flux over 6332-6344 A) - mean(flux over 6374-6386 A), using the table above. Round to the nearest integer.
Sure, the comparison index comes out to -174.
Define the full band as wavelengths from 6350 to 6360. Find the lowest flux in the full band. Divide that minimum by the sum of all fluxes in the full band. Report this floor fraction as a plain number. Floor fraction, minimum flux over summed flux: 0.33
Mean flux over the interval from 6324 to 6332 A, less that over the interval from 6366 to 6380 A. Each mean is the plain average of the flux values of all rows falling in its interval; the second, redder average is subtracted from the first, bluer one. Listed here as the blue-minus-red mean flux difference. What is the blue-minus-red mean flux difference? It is 1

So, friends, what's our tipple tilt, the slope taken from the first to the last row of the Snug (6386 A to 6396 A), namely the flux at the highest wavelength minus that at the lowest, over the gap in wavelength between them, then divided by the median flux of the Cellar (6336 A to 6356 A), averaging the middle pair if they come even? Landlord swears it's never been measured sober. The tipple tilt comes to -0.010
